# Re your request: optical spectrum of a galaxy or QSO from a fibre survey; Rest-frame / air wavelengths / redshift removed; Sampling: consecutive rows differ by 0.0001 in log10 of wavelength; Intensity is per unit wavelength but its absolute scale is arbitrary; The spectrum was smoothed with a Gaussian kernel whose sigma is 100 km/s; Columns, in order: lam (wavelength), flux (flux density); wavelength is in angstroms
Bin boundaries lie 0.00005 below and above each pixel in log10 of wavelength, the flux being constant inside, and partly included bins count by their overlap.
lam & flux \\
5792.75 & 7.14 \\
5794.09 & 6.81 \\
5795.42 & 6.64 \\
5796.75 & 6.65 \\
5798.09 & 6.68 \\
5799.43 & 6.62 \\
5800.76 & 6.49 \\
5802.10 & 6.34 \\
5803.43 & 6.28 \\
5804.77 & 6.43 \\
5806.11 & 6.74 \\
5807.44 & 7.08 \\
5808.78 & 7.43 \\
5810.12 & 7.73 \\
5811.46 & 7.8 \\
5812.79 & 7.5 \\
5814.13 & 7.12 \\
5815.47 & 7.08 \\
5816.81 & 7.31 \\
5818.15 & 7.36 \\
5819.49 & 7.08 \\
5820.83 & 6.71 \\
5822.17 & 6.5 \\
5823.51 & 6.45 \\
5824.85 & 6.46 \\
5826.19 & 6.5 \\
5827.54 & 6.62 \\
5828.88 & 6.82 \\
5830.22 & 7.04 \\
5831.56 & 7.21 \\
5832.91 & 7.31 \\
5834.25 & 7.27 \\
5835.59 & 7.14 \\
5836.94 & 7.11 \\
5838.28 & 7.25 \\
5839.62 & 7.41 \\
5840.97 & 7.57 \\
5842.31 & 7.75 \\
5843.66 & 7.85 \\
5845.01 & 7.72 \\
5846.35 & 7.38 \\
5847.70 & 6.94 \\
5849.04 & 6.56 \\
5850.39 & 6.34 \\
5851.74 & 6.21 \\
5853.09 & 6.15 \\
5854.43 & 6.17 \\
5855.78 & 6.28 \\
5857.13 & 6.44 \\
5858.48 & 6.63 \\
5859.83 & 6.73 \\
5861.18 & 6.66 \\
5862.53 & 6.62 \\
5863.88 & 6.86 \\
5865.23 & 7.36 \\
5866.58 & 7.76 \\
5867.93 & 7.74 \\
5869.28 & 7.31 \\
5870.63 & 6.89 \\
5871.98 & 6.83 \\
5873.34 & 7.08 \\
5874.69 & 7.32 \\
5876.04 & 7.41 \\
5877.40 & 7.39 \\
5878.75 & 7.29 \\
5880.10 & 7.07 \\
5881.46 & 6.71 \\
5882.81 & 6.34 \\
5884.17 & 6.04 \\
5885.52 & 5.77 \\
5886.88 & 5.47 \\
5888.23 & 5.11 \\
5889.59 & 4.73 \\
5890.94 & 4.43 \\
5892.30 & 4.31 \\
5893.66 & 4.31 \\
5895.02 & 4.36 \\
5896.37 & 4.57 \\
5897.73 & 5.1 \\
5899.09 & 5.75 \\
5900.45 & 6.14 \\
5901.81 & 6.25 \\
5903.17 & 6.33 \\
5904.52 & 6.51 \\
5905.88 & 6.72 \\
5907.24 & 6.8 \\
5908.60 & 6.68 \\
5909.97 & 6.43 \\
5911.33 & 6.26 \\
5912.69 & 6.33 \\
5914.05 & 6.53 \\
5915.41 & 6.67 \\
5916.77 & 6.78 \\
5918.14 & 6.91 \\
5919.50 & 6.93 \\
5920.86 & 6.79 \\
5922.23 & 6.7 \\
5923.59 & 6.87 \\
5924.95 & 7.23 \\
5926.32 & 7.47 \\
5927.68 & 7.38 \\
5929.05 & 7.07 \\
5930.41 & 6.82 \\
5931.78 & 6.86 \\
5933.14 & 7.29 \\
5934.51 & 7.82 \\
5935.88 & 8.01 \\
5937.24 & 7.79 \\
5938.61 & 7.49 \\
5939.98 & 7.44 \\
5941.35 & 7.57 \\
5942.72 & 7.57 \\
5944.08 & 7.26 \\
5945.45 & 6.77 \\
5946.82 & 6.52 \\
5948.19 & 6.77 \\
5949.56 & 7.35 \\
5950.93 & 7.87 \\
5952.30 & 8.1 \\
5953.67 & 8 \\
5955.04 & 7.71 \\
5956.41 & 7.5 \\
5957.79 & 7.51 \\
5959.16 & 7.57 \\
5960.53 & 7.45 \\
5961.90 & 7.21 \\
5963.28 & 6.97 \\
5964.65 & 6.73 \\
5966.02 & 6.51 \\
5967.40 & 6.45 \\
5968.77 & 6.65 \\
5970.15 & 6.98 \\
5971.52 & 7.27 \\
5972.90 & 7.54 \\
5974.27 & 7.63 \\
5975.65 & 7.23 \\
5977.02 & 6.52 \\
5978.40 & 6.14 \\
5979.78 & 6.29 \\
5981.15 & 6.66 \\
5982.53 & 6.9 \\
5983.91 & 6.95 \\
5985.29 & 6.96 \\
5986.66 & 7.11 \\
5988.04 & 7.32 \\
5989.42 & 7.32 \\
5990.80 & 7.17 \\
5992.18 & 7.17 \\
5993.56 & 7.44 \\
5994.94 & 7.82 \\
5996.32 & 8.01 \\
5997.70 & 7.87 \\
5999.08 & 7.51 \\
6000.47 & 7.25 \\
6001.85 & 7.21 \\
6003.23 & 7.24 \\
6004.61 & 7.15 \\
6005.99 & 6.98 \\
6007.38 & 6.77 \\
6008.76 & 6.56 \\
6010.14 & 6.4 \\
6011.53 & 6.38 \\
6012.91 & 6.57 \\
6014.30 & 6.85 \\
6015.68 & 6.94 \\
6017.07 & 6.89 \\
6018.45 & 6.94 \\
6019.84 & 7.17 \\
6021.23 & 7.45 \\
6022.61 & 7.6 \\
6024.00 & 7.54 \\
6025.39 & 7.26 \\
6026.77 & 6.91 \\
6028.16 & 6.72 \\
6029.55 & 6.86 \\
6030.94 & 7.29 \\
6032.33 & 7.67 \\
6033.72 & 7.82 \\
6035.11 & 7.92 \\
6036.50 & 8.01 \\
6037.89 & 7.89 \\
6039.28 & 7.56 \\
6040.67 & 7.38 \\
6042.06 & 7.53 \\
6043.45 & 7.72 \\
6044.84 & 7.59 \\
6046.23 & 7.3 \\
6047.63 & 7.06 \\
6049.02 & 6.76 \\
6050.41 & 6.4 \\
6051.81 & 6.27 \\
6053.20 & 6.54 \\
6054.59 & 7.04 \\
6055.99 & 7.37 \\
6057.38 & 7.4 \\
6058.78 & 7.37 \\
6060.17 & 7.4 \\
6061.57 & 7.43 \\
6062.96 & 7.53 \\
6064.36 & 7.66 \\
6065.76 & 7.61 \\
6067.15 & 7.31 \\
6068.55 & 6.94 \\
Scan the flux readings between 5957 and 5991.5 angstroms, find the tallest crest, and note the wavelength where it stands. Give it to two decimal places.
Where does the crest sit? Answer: 5974.27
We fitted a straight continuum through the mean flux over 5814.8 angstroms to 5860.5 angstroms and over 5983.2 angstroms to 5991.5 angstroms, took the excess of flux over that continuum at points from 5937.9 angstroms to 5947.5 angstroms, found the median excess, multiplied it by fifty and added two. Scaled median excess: 21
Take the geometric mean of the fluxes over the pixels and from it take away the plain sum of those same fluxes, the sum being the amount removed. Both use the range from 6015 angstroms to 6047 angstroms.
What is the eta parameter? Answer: -163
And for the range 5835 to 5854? -92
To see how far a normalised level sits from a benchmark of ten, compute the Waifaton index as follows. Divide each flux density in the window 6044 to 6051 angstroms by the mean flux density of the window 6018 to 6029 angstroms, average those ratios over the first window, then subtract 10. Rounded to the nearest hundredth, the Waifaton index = -9.02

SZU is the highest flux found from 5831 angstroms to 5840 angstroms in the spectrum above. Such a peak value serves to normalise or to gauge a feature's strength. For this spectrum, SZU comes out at 7.41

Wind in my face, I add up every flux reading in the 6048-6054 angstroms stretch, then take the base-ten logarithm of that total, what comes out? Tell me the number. 1.41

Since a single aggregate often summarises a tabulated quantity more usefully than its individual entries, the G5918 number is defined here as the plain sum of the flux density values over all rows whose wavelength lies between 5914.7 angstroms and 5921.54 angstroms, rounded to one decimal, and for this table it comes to 34.1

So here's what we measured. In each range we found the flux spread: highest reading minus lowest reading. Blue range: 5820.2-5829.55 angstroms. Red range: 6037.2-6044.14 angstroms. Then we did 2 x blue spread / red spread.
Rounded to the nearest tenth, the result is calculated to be 1.5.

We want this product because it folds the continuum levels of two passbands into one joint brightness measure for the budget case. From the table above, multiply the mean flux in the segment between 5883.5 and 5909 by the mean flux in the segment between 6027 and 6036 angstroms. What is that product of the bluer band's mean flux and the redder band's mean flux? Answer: 41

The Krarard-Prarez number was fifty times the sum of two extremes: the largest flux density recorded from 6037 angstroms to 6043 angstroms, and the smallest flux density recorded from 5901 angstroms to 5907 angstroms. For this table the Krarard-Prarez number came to 707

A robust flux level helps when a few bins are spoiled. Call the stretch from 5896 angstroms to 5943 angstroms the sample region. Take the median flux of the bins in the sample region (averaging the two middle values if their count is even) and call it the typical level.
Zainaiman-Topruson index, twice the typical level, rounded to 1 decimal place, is 13.6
